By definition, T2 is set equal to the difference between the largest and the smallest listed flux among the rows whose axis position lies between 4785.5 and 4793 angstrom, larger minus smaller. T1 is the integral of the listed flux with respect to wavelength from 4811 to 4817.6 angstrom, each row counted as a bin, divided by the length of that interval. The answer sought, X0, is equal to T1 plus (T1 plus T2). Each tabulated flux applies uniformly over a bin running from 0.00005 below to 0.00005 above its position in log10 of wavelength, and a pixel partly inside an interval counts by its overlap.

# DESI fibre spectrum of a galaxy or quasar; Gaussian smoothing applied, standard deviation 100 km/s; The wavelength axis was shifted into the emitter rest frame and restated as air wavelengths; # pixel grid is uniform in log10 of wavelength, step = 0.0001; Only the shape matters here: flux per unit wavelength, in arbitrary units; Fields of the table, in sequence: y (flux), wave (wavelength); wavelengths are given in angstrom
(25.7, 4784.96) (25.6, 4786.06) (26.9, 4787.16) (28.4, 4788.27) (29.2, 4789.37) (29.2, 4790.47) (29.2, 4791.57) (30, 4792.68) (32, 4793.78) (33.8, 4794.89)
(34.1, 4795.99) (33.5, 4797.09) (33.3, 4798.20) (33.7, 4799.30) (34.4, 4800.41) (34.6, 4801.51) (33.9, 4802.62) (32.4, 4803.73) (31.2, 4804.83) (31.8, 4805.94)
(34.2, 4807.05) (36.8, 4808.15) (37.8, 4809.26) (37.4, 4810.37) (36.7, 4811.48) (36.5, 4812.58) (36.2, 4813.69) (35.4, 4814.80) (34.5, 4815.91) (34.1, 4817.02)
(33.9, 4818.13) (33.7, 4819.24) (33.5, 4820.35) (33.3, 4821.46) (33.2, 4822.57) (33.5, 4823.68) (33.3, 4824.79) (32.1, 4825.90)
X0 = 76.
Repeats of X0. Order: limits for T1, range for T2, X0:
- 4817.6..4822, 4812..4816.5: 69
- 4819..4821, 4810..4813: 68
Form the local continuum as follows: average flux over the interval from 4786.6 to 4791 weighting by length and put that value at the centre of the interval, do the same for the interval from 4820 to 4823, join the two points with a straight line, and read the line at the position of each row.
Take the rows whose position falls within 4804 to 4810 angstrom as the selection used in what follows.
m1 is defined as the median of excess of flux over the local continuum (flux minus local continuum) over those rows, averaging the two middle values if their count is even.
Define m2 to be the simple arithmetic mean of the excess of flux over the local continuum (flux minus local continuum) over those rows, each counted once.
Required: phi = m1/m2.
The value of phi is 0.95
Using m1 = 3.0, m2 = 3.2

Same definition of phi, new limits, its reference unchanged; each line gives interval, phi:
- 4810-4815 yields 1.01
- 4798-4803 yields 0.97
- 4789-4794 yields 0.64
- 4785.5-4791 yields -0.14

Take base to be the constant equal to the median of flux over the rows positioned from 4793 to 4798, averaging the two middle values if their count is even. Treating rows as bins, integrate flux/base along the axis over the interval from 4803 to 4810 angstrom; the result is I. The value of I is 7.1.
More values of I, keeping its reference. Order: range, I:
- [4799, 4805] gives 6.0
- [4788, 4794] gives 5.3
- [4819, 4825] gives 6.0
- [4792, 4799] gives 6.8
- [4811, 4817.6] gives 7.0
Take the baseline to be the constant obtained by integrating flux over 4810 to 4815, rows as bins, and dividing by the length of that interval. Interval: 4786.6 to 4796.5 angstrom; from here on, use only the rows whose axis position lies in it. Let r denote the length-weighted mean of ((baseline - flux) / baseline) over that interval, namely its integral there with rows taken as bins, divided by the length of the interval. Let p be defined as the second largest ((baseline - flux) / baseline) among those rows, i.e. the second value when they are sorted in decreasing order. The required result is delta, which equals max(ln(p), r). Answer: 0.17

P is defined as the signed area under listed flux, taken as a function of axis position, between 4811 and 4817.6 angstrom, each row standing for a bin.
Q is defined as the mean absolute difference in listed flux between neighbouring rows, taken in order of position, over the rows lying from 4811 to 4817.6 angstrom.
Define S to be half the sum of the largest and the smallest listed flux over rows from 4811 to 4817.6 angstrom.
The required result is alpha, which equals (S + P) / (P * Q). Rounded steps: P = 235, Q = 0.52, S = 35.4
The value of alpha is 2.21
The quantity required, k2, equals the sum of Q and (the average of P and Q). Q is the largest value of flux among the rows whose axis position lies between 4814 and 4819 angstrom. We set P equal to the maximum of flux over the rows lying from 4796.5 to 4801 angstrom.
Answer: 70.3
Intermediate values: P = 34.4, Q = 35.4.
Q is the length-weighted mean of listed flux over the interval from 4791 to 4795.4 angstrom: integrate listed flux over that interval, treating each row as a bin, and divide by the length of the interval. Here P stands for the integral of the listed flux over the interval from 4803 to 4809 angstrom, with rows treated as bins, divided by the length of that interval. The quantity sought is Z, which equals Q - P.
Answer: -2.3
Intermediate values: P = 33.5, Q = 31.2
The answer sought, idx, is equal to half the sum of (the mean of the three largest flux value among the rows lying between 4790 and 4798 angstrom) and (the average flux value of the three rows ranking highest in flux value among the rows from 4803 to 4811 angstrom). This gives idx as 35.6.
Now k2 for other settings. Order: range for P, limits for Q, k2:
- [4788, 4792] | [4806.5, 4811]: 71.3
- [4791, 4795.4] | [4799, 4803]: 68.8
